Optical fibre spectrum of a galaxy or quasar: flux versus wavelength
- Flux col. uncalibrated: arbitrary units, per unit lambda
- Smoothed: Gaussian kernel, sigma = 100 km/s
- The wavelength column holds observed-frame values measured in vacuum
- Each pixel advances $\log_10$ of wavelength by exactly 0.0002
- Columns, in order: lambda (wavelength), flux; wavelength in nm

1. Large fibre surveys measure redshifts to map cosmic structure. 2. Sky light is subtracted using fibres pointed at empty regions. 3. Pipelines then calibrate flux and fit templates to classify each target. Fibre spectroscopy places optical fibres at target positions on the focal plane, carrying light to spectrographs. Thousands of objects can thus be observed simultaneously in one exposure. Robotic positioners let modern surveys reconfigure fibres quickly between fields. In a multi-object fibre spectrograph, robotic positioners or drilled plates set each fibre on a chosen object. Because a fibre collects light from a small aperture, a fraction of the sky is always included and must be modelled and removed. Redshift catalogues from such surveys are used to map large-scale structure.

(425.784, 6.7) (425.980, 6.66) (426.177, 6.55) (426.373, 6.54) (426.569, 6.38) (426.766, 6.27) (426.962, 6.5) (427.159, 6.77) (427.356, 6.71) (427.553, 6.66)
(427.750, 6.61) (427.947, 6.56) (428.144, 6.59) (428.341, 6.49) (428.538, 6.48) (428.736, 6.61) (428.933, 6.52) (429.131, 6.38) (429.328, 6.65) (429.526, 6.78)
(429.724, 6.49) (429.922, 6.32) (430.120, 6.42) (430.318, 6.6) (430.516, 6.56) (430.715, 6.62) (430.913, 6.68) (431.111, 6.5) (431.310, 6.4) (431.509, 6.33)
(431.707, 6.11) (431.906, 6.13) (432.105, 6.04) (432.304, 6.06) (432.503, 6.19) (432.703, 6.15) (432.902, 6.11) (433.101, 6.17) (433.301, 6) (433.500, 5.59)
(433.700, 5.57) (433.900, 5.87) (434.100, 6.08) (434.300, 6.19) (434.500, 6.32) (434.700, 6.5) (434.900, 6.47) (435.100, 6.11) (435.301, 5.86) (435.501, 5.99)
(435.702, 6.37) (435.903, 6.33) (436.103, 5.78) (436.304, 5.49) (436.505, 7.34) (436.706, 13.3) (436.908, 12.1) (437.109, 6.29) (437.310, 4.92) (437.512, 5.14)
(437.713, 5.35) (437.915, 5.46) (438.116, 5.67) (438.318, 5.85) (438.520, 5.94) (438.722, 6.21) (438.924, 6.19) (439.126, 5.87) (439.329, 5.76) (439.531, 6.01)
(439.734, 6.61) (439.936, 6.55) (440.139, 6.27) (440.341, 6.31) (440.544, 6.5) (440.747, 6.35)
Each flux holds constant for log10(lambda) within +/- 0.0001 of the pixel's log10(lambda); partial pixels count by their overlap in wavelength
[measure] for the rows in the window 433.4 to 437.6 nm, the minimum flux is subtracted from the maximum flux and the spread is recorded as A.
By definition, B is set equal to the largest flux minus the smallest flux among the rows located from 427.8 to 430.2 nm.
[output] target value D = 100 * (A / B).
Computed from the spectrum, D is 1822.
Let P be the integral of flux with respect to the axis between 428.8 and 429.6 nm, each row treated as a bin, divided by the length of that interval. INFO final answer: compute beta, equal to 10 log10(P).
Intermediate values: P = 6.58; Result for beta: 8.18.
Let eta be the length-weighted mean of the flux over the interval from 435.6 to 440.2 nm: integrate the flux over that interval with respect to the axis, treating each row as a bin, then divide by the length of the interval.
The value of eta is 6.56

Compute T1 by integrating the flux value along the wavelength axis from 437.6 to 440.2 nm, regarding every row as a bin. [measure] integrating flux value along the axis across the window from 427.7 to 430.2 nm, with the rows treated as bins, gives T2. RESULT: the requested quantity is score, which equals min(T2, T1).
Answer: 15.5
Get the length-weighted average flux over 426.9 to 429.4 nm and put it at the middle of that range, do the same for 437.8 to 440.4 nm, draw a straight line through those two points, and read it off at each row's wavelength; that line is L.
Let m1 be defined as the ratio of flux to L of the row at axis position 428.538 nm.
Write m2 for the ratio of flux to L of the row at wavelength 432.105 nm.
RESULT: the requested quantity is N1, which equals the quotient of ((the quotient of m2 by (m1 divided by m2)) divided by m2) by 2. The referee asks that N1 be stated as 0.48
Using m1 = 0.99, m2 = 0.95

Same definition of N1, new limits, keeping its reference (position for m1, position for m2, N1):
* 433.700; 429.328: 0.58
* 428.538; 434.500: 0.51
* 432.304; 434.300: 0.52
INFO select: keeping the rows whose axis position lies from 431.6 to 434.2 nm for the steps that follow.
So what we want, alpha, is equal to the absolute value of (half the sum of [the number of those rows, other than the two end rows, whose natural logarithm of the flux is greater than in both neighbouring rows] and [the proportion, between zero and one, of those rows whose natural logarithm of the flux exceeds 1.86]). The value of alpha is 1.5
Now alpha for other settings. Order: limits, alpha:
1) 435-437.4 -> 1.1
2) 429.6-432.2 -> 1.7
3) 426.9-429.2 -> 2.0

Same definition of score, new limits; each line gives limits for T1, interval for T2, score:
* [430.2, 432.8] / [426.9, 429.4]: 16.4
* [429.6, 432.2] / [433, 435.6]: 15.7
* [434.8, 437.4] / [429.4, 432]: 16.8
